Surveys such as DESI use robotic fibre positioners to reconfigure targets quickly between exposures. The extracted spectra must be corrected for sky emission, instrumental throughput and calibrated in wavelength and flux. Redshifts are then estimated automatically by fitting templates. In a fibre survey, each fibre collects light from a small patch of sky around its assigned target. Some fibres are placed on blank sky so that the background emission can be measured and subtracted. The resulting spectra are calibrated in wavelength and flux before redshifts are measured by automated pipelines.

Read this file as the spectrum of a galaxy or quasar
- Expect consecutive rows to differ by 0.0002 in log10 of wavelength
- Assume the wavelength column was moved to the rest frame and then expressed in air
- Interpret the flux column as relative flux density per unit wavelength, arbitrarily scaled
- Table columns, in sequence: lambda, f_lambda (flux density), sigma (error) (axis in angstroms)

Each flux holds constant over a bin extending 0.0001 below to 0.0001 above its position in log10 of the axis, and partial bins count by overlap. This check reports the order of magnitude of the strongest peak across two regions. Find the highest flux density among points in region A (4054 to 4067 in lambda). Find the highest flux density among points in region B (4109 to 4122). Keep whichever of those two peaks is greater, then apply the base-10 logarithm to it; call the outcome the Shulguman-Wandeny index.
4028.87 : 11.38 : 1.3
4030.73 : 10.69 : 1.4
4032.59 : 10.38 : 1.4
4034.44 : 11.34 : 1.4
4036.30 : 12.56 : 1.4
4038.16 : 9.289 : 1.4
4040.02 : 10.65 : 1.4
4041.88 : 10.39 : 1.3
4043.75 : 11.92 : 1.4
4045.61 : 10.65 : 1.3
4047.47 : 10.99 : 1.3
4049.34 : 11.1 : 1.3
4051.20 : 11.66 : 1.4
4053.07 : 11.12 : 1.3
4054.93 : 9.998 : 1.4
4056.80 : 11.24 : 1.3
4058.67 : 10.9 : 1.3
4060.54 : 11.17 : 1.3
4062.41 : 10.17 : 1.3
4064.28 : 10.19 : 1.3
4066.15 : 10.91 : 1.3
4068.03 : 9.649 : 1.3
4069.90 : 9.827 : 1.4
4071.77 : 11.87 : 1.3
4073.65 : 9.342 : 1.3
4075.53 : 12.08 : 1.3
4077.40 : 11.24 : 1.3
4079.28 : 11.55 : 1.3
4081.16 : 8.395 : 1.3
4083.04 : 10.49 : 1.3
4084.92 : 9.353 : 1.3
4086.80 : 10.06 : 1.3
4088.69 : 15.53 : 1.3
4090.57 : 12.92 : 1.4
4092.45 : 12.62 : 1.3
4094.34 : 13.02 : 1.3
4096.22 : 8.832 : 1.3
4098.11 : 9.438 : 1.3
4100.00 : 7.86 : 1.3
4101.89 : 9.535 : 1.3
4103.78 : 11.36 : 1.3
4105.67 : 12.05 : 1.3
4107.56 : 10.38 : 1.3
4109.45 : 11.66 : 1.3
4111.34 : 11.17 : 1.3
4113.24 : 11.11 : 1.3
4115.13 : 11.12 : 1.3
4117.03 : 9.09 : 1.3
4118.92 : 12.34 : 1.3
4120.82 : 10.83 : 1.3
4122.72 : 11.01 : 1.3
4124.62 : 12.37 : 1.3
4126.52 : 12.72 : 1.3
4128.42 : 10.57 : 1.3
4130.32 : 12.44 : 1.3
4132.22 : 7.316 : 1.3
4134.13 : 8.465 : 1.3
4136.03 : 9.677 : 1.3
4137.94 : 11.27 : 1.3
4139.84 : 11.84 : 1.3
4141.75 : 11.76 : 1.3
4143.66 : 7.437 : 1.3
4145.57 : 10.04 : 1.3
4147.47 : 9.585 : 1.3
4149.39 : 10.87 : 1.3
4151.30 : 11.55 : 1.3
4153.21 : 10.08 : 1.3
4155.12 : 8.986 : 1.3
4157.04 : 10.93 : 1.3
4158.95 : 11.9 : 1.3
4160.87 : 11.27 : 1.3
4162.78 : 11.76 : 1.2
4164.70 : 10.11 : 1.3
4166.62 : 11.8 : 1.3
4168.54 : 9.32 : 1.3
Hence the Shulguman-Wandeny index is 1.09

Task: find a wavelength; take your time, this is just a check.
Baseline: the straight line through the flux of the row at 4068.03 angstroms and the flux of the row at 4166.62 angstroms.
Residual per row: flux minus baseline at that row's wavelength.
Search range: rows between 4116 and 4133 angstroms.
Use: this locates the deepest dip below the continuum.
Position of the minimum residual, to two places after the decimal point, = 4132.22 angstroms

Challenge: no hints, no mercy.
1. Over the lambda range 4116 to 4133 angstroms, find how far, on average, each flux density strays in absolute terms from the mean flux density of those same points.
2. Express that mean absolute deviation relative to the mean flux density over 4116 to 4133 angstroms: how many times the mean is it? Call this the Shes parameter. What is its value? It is 0.12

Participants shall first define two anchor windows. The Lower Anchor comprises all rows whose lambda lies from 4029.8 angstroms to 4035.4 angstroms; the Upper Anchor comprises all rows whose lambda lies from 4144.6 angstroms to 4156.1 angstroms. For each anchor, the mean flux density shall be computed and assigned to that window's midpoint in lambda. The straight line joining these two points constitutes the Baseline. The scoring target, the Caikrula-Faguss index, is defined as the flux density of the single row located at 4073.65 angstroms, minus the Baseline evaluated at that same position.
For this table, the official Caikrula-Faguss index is -1.25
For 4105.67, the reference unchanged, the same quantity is 1.63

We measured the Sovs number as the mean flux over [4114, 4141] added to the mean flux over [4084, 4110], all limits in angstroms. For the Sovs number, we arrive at 21.8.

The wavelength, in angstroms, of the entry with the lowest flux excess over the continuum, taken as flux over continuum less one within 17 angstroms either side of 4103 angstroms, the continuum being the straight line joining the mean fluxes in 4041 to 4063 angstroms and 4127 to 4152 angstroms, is 4100.00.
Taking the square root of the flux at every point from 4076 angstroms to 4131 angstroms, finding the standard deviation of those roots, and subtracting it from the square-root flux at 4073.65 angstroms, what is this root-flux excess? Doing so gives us 2.81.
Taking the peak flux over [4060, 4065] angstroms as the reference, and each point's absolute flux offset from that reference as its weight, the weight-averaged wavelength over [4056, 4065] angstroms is 4062.6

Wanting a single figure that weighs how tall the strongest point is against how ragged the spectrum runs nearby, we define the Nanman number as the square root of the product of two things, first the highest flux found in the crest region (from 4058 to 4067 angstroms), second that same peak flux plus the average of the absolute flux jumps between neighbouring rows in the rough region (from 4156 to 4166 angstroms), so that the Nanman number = 11.6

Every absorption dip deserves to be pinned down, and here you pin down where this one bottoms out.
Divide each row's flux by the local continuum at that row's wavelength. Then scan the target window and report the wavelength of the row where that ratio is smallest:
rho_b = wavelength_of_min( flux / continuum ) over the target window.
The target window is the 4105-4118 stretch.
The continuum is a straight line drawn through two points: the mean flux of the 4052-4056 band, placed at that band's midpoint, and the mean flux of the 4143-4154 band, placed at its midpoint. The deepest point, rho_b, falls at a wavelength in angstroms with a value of 4117.03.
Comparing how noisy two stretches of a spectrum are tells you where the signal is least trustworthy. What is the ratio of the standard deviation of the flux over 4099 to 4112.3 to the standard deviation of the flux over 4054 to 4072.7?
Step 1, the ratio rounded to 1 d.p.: 2.0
